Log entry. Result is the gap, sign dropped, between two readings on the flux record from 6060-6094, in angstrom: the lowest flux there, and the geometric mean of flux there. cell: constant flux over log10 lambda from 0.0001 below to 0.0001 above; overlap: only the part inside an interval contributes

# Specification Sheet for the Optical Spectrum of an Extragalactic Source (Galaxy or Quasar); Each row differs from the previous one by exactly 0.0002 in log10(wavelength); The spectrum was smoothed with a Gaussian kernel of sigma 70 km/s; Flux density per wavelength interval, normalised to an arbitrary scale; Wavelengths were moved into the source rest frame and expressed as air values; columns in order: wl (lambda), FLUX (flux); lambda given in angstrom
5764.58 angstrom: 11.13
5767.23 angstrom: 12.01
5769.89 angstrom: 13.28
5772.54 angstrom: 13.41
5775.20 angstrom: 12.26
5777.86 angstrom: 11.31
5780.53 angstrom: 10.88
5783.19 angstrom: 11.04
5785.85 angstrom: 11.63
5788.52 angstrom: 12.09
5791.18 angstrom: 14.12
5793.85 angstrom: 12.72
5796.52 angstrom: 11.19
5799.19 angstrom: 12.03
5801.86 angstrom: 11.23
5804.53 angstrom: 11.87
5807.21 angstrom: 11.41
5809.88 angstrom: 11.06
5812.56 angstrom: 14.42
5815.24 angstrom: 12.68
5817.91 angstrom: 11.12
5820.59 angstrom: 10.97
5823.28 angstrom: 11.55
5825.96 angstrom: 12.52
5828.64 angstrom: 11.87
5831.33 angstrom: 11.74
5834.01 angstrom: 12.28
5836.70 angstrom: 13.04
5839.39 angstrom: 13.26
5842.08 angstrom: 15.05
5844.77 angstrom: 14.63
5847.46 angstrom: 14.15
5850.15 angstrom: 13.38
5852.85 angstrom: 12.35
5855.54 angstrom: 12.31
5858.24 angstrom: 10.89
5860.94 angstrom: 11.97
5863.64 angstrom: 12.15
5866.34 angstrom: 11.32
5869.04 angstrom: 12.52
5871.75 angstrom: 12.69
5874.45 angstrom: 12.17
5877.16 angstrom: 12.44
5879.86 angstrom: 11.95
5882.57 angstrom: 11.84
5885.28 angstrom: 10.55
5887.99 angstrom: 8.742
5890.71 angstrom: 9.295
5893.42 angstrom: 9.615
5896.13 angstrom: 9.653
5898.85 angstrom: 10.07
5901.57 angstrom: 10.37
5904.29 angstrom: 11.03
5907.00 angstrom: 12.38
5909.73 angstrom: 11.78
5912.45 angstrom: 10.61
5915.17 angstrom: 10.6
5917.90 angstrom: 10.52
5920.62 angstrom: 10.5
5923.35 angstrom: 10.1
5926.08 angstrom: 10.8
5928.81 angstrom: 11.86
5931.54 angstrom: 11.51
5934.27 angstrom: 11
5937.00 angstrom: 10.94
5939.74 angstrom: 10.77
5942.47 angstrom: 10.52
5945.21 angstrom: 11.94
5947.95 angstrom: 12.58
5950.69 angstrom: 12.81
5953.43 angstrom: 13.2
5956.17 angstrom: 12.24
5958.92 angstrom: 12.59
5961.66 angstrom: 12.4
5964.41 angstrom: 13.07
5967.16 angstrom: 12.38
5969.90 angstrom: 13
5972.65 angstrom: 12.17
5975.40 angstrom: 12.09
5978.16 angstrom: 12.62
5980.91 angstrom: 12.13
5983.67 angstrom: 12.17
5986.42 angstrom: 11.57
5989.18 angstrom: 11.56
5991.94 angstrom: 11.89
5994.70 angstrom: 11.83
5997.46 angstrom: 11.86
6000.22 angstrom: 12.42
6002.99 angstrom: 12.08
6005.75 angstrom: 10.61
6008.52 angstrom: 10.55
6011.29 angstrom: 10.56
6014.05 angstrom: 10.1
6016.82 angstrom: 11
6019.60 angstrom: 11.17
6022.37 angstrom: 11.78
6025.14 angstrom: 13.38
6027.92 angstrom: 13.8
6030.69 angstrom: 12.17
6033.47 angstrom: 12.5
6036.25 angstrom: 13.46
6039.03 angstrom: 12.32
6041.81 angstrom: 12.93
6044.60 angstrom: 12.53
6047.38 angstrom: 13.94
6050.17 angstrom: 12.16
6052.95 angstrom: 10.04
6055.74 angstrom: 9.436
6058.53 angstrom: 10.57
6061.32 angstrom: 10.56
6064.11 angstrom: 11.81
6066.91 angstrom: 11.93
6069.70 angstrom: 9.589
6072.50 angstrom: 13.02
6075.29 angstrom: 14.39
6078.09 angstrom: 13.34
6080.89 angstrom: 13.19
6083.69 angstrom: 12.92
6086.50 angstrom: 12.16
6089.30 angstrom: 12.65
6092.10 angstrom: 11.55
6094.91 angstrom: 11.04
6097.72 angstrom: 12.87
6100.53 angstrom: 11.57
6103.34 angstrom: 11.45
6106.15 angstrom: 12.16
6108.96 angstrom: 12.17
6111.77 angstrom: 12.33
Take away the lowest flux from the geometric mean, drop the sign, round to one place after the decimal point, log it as 2.6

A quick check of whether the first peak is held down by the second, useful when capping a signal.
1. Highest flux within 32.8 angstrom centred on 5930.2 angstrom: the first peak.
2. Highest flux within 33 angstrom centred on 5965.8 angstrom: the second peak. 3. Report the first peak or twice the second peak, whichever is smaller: 11.9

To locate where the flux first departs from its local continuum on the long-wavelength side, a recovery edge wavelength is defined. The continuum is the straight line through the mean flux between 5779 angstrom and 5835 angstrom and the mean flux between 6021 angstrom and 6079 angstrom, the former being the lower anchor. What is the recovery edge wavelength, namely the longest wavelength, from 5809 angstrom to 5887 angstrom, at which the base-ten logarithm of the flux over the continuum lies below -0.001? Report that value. 5885.28 angstrom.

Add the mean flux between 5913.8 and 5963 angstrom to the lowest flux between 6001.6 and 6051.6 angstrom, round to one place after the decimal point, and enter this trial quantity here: 21.6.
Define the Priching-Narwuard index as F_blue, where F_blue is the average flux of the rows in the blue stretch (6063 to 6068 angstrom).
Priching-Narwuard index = 11.9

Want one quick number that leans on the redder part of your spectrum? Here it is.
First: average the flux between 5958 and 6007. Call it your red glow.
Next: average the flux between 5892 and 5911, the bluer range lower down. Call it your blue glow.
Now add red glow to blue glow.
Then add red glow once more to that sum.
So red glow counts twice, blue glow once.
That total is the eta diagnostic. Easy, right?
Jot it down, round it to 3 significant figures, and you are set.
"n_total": 35.0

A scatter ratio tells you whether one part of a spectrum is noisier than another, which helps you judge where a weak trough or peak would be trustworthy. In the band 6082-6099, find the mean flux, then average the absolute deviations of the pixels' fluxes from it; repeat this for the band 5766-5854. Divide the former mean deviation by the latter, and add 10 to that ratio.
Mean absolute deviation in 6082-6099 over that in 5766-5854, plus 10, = 10.65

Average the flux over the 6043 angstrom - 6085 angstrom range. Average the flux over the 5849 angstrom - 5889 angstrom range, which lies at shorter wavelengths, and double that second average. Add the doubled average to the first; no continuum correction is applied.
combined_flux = 35.6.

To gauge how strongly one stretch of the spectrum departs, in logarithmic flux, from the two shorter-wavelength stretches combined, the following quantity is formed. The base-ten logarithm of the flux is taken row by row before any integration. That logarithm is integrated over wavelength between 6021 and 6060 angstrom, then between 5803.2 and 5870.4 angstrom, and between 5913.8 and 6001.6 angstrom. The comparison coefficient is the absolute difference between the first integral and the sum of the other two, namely 125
